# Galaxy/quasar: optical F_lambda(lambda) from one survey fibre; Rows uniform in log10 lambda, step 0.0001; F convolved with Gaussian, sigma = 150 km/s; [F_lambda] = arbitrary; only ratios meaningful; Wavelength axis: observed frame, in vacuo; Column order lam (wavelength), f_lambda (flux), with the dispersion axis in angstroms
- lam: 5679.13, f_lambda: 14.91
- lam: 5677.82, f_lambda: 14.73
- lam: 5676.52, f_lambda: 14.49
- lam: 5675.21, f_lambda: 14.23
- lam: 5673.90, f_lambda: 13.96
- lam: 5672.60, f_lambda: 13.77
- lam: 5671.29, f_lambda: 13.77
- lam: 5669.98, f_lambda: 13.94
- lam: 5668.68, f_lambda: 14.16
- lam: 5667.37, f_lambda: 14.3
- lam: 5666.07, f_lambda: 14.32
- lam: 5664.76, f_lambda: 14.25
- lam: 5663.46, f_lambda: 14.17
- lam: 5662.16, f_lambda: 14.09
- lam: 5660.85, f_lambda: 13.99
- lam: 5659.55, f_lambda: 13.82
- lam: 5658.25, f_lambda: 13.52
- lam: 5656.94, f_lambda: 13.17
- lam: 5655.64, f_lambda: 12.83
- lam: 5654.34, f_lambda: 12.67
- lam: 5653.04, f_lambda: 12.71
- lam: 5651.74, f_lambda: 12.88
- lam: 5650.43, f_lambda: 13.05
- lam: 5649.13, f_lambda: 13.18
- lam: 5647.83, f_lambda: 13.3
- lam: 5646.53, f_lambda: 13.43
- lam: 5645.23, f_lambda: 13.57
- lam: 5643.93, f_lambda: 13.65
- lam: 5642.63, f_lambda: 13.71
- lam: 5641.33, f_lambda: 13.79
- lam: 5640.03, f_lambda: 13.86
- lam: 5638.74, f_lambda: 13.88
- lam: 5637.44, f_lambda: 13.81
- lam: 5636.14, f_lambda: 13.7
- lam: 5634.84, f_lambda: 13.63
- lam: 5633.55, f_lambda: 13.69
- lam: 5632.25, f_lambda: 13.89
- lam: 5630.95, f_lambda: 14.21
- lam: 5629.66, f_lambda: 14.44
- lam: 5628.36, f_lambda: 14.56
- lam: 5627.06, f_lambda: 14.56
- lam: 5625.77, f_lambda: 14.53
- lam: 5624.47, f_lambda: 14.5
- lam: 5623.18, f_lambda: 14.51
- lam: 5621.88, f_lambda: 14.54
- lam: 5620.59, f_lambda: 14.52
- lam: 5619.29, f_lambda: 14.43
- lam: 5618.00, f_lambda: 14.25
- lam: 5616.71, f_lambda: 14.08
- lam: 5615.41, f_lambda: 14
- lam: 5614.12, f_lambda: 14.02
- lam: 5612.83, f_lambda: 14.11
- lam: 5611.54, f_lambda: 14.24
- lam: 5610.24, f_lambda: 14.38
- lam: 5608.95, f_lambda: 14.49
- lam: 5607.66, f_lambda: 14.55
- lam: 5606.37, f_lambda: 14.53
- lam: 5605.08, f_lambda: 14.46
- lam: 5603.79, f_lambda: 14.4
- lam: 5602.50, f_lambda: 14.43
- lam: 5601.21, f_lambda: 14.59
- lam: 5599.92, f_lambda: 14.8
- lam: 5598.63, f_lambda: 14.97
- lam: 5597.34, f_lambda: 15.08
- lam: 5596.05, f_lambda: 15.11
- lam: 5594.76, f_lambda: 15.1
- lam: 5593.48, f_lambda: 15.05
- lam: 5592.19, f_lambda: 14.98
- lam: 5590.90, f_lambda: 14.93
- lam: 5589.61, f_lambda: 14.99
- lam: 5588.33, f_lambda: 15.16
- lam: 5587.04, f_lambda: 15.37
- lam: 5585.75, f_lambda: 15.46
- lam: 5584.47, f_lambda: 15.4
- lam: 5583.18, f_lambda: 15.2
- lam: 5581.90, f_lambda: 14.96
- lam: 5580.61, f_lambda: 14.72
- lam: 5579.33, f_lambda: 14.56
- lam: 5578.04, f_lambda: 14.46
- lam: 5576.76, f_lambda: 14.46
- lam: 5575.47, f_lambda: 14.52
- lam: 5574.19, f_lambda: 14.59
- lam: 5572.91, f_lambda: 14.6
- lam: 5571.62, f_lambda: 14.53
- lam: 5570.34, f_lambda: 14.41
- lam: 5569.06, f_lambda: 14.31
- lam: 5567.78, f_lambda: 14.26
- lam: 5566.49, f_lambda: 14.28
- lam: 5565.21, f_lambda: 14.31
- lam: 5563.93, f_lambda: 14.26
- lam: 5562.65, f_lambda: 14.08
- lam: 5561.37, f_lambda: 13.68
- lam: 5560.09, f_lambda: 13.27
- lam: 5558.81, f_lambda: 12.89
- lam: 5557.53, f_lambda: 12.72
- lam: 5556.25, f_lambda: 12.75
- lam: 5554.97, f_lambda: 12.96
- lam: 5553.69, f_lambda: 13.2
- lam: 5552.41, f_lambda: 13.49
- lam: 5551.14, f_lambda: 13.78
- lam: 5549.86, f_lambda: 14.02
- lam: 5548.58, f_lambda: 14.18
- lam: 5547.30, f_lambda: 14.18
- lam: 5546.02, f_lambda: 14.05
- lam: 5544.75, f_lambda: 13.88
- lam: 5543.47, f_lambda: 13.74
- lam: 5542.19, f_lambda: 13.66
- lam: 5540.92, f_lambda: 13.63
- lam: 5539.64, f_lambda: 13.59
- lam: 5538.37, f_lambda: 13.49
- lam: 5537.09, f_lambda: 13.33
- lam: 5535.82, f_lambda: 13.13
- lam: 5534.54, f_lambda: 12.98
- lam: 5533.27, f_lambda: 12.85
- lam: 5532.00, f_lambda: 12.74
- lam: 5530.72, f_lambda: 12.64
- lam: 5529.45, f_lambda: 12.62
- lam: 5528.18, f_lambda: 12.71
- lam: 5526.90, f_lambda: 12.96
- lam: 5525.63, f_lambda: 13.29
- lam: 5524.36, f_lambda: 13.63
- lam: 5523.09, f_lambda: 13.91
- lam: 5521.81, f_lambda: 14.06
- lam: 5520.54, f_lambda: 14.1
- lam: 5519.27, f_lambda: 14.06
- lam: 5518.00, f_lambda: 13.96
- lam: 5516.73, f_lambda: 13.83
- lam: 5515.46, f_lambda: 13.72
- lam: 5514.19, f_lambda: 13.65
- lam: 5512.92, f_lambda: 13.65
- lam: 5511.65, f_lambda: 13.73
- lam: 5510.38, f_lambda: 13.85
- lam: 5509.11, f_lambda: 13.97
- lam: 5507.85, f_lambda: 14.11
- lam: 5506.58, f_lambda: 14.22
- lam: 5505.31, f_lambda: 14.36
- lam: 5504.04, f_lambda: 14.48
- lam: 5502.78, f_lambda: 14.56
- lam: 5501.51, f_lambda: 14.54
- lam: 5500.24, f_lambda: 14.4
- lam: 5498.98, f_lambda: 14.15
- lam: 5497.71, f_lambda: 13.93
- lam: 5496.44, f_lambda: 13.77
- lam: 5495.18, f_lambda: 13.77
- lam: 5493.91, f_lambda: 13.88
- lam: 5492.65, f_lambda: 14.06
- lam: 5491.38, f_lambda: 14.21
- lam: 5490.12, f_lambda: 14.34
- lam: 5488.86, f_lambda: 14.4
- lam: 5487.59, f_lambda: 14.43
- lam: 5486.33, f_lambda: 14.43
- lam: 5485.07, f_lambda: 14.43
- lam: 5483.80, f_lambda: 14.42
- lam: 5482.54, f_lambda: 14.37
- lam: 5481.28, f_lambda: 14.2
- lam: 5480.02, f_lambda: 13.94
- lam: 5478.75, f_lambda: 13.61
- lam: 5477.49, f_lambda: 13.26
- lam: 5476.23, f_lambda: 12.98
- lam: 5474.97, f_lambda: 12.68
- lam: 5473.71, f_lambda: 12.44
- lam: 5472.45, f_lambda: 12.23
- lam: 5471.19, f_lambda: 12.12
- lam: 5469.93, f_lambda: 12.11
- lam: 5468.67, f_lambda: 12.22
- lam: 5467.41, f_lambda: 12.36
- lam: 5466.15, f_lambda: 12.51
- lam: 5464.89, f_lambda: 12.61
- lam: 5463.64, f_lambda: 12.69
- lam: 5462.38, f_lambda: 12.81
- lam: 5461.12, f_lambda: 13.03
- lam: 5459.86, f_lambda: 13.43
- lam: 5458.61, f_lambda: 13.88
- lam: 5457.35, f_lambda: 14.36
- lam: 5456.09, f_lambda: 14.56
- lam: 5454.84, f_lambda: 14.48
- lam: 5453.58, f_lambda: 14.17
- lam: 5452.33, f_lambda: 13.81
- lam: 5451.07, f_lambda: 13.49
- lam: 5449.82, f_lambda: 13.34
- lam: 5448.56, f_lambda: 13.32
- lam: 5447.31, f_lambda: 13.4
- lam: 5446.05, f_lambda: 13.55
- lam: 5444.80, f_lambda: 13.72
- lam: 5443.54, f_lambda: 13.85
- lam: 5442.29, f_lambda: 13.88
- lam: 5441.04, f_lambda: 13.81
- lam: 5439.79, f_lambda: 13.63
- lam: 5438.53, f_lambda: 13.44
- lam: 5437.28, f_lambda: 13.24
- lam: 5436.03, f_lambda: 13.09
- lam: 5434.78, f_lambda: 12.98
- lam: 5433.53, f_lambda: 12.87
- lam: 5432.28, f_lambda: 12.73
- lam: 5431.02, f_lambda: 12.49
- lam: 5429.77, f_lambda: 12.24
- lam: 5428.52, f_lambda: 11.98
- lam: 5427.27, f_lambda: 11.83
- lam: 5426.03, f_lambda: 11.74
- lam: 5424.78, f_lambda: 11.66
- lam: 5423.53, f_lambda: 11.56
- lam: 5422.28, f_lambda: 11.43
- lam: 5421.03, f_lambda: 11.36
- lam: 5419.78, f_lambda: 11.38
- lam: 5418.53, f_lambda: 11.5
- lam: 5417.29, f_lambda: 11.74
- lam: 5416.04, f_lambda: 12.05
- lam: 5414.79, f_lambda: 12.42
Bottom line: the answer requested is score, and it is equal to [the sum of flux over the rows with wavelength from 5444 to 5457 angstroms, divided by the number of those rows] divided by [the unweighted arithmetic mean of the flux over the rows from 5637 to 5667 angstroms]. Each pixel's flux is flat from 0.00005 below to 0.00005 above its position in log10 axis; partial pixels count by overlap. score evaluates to 1.02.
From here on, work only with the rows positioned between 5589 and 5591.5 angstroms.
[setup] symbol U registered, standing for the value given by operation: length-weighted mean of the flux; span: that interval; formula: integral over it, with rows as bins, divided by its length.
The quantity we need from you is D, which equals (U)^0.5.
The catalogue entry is 3.87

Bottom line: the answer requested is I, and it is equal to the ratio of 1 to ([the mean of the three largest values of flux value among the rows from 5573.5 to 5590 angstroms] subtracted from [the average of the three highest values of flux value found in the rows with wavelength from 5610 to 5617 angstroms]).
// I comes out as -0.9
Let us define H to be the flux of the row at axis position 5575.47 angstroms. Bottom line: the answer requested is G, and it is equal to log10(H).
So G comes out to 1.16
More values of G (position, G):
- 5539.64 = 1.13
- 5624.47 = 1.16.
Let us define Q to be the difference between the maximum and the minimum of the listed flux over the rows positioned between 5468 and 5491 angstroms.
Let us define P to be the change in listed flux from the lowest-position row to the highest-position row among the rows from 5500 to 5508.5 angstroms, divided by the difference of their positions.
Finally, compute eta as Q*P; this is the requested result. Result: -0.09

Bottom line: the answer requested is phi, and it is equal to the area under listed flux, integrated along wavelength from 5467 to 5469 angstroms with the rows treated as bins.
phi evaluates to 25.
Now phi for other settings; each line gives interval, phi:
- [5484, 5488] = 58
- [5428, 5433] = 62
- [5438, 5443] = 69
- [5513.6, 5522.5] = 124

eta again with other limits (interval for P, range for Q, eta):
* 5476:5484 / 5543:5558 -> 0.28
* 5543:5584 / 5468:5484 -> 0.08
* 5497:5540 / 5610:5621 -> 0.00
